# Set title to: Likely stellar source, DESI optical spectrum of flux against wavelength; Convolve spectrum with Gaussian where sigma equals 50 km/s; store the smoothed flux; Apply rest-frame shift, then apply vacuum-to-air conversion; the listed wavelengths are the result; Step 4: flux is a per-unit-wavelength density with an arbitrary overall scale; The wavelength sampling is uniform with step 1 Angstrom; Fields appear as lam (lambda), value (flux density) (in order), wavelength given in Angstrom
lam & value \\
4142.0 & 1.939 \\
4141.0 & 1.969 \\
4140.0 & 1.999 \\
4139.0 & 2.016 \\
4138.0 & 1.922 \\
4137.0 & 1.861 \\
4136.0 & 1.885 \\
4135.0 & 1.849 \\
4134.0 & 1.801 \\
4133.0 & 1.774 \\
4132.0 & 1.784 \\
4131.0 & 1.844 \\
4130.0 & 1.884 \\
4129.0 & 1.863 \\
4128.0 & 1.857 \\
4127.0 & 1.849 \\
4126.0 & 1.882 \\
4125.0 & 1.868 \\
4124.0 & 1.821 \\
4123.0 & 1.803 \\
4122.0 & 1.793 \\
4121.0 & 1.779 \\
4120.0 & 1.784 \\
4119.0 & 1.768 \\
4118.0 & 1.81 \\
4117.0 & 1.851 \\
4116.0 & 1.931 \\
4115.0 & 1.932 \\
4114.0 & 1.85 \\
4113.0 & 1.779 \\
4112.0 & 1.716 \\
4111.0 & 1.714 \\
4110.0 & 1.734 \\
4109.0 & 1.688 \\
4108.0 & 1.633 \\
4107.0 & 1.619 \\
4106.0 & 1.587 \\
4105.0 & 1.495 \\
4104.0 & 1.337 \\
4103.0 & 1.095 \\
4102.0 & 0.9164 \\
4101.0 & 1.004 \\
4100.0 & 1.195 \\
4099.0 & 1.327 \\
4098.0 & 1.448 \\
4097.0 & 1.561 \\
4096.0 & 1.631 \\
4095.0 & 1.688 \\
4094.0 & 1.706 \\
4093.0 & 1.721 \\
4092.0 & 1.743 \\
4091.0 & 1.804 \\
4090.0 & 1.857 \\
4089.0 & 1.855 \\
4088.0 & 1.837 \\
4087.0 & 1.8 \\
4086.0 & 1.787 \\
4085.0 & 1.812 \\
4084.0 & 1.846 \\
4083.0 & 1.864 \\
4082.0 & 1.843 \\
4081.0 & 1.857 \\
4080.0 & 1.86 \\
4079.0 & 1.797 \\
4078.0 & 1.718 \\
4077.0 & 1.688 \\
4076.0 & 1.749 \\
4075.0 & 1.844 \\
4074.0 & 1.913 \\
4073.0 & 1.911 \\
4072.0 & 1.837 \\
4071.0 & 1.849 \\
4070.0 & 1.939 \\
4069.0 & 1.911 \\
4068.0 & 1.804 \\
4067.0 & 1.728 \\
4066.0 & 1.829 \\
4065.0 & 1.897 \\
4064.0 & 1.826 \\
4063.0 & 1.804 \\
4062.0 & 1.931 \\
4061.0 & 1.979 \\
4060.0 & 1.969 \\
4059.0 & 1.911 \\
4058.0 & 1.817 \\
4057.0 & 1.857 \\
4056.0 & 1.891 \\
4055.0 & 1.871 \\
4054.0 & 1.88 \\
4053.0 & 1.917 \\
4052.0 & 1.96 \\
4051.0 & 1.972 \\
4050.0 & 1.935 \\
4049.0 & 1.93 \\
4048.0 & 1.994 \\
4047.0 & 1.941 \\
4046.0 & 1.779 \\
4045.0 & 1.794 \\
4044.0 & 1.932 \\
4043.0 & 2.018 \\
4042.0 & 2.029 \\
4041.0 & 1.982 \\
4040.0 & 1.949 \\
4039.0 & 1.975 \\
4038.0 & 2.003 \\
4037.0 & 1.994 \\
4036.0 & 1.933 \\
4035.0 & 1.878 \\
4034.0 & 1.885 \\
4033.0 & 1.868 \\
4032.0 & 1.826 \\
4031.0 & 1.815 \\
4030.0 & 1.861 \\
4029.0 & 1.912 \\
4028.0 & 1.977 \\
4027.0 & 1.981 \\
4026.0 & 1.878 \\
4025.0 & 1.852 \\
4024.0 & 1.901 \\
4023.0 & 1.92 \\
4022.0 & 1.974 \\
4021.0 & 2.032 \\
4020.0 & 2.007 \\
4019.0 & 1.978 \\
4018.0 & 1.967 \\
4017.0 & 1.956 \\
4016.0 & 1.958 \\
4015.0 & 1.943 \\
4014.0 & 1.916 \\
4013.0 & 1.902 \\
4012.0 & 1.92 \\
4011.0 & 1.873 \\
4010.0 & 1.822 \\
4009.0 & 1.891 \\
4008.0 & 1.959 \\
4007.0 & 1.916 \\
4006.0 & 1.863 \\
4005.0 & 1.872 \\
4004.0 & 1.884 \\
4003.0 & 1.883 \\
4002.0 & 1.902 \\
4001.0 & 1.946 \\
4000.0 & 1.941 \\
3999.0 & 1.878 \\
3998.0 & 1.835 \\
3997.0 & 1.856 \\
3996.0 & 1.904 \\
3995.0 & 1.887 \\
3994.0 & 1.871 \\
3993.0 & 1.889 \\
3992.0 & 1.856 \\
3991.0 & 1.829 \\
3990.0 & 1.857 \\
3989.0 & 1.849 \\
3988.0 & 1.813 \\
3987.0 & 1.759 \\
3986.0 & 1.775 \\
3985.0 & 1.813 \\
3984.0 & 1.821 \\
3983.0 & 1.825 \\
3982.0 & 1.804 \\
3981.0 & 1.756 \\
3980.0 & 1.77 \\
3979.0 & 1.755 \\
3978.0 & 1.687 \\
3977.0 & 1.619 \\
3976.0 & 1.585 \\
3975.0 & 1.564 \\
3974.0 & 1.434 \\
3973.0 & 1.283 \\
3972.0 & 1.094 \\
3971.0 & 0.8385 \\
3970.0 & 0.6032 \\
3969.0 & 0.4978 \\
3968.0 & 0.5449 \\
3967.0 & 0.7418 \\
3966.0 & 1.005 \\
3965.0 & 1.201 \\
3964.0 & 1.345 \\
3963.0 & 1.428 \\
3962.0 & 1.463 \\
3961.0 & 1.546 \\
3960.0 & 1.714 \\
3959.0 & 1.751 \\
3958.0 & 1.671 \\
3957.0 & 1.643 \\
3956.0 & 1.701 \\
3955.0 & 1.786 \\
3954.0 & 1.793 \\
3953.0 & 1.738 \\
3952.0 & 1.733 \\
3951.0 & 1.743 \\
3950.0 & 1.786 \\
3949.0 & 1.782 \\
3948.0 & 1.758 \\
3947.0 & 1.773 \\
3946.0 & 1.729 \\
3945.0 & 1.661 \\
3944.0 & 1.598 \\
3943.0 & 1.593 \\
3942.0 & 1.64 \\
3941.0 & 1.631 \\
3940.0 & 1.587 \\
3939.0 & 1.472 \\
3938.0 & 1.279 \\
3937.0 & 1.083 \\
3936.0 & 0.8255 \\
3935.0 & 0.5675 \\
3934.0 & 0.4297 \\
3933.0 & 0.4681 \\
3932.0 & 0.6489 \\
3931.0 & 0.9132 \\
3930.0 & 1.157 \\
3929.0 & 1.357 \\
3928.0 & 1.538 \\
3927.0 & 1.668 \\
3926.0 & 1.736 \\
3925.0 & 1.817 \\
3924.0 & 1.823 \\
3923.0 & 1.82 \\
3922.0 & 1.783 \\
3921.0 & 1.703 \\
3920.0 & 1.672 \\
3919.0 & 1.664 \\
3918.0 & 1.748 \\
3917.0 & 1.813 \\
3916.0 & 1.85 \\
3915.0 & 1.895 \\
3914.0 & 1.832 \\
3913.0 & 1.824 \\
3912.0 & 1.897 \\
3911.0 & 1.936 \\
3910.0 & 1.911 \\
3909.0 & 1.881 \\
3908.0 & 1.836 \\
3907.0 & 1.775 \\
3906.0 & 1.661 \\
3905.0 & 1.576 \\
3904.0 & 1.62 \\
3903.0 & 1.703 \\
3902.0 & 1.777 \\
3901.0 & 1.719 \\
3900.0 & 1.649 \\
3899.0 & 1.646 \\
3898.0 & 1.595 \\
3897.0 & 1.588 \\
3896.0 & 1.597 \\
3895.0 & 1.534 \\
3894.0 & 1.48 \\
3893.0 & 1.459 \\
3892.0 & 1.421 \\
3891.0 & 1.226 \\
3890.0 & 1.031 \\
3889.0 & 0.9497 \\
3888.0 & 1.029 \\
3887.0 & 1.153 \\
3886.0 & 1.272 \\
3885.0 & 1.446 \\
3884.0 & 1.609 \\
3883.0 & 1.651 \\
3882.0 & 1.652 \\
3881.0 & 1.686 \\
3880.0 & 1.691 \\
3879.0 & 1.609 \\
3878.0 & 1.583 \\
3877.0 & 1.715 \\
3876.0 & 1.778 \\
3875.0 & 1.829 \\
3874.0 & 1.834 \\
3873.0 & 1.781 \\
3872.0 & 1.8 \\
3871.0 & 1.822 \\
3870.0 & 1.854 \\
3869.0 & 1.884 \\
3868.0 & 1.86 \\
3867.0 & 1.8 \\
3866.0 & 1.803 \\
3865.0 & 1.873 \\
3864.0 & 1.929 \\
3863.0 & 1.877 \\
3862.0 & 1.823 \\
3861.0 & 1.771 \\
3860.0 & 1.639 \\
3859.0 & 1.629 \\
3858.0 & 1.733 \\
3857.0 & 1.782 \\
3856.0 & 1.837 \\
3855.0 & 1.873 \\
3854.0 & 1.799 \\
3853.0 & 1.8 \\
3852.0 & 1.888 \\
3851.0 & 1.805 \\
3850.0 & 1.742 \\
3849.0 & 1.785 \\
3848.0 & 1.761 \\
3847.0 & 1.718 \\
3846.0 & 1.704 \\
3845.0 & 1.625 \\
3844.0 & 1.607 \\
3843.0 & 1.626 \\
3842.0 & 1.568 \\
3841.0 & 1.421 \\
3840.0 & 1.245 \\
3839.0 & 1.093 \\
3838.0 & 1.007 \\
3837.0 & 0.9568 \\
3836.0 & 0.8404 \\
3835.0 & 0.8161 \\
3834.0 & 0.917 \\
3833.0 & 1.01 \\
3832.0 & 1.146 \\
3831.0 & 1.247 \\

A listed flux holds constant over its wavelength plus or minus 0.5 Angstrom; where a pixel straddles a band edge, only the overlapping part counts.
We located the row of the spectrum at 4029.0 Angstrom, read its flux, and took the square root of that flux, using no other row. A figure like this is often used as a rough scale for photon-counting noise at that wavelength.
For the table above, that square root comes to 1.38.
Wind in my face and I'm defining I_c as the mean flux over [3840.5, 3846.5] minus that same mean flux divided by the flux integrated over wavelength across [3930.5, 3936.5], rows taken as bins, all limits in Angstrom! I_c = 1.2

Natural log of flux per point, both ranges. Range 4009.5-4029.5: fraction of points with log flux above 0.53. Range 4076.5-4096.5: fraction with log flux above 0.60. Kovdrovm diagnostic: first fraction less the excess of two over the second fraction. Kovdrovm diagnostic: -0.60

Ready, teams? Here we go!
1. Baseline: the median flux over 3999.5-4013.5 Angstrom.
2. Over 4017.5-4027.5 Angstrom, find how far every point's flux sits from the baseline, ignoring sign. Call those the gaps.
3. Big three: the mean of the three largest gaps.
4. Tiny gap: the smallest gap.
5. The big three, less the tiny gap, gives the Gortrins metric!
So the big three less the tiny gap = 0.11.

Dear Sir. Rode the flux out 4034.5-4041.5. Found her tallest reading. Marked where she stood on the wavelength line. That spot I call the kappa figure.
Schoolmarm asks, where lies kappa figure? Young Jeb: 4038.0 Angstrom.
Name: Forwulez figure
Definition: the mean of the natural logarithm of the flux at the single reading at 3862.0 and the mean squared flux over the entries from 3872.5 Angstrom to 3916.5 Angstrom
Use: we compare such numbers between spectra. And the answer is 1.64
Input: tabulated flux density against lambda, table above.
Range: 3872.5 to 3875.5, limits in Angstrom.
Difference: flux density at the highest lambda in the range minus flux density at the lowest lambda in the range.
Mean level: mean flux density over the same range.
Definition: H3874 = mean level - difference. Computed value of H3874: 1.77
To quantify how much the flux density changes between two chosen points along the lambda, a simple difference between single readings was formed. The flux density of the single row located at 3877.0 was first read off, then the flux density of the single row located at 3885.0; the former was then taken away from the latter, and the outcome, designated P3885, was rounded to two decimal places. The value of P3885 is -0.27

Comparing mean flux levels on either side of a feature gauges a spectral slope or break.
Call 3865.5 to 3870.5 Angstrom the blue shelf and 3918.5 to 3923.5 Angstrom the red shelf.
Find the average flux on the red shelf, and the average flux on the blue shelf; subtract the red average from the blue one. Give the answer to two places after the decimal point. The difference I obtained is 0.11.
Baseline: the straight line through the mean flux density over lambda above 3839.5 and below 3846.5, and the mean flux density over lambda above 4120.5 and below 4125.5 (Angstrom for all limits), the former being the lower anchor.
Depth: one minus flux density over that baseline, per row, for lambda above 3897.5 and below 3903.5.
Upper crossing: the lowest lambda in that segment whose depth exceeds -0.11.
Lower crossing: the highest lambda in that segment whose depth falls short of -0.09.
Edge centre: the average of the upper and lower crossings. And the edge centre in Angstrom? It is 3900.0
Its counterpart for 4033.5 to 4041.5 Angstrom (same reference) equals 4037.5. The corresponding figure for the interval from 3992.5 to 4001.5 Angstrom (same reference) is 3997.5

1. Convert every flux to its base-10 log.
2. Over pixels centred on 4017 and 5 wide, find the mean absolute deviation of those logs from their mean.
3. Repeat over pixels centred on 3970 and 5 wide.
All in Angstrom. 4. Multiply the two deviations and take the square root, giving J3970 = 0.016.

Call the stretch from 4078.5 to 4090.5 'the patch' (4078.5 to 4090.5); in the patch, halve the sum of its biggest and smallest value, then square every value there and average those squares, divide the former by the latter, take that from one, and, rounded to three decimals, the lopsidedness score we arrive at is 0.458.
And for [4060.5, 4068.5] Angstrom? 0.459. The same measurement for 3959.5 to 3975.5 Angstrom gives 0.240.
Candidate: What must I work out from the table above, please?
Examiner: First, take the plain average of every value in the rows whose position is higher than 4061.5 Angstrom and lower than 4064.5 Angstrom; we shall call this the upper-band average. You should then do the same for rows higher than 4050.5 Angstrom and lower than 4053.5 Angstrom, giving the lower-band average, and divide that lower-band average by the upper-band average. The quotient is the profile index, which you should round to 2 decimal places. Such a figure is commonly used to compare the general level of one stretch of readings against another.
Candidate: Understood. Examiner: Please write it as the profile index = 1.05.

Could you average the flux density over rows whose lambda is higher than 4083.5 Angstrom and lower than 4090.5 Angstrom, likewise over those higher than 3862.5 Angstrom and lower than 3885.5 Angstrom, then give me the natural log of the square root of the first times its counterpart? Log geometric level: 0.58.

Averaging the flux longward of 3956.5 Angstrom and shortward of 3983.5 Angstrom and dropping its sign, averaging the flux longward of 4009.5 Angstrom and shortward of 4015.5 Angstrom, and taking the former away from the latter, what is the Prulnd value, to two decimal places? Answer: 0.52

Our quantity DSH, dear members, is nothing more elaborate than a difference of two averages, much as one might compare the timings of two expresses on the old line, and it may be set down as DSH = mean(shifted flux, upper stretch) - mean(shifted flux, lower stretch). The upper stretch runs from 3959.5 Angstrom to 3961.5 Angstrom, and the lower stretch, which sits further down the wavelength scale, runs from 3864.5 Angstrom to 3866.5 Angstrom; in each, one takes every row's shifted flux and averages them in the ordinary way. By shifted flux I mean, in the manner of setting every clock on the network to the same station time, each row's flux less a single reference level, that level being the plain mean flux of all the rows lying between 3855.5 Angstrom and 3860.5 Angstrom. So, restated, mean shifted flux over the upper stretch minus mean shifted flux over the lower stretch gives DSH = -0.21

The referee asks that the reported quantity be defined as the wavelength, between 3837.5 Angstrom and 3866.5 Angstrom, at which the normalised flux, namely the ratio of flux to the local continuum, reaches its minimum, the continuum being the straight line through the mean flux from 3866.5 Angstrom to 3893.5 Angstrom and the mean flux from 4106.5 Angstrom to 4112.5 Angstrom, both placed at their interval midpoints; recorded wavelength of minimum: 3838.0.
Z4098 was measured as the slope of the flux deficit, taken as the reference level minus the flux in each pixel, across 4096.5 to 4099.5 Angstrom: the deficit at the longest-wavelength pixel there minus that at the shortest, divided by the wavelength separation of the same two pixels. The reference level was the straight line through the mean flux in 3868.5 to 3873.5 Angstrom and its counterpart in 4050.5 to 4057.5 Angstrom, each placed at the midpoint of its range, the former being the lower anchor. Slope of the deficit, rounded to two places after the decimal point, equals 0.12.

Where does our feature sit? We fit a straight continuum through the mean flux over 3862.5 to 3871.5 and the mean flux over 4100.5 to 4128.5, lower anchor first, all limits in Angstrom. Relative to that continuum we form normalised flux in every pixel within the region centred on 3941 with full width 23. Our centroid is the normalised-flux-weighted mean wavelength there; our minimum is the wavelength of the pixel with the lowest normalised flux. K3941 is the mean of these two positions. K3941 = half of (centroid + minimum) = 3938.5 Angstrom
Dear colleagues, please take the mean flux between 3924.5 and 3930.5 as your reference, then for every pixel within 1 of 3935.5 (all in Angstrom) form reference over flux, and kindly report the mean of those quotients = 2.30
